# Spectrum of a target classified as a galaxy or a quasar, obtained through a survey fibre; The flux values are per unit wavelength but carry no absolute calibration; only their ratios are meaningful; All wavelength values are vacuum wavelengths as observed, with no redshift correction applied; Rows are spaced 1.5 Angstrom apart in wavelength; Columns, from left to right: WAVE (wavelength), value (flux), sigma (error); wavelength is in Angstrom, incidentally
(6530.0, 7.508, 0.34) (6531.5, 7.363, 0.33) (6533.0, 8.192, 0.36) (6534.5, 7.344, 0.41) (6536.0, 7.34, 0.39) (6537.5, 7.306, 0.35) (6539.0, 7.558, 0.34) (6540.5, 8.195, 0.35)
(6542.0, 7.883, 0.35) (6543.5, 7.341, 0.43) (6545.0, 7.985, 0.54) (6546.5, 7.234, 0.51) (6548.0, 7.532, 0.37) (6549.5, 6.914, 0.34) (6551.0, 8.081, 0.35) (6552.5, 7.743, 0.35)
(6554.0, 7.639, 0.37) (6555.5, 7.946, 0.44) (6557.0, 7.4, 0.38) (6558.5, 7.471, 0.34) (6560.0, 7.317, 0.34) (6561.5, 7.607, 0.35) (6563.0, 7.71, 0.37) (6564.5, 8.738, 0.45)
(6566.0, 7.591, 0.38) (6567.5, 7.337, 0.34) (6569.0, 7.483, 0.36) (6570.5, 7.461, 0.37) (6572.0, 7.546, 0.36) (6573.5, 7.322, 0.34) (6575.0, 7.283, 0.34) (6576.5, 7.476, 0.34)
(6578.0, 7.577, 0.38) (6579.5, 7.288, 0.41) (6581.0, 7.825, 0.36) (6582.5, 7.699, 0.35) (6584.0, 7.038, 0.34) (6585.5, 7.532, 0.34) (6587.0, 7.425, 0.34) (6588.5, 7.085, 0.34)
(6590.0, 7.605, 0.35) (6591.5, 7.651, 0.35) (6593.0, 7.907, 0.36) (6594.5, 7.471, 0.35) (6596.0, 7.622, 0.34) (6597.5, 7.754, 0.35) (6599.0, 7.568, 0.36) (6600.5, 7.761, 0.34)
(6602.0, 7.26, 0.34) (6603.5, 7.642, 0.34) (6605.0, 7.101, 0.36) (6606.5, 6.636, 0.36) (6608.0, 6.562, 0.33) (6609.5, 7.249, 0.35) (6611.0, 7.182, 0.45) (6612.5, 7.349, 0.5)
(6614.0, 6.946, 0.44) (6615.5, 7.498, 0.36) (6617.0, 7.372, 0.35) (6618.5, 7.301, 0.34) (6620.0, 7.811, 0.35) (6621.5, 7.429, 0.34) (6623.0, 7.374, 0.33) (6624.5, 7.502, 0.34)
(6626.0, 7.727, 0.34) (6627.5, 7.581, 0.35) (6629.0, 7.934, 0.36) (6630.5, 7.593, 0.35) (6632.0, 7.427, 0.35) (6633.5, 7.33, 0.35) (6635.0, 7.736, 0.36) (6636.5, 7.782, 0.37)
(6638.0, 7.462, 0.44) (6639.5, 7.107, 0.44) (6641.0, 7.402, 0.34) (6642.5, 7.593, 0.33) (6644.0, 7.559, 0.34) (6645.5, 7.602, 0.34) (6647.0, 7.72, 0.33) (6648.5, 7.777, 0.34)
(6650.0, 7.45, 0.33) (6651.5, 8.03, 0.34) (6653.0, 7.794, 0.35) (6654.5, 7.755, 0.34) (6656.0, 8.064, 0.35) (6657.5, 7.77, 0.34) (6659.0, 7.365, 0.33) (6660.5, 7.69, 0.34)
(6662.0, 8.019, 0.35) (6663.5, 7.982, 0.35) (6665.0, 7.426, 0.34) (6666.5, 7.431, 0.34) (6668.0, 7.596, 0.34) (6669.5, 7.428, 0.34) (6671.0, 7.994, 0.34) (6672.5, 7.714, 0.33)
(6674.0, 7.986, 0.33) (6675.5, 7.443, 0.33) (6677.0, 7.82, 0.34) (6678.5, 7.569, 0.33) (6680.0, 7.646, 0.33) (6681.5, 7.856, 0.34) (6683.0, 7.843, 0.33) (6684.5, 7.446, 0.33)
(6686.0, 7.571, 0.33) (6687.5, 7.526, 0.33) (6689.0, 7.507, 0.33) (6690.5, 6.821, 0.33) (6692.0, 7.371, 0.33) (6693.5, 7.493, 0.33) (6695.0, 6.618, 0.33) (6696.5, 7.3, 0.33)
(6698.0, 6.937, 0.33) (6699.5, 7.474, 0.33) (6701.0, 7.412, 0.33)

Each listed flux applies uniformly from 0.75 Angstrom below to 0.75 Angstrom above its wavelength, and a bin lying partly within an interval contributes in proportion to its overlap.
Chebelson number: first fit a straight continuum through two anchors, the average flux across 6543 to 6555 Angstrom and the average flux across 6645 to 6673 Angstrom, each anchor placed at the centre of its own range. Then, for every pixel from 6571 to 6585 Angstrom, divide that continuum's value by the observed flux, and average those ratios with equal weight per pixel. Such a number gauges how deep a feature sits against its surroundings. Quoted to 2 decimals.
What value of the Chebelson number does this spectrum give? 1.02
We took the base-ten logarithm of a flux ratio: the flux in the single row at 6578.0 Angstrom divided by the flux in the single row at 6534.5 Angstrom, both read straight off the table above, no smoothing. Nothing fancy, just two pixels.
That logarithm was 0.01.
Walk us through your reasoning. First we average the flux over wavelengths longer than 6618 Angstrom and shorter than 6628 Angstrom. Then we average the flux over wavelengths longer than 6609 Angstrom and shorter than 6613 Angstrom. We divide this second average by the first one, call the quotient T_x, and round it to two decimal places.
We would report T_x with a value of 0.96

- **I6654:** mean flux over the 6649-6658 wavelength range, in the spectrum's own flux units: 7.81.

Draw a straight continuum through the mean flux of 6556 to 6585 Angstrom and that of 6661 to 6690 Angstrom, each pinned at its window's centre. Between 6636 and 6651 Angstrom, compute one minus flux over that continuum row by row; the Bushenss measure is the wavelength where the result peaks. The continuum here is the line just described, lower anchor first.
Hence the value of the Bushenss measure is 6639.5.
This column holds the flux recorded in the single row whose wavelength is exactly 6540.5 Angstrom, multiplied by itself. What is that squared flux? 67.2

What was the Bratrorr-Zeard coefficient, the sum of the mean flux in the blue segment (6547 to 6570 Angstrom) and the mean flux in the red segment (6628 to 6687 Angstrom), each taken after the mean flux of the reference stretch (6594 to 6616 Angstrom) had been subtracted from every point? 0.68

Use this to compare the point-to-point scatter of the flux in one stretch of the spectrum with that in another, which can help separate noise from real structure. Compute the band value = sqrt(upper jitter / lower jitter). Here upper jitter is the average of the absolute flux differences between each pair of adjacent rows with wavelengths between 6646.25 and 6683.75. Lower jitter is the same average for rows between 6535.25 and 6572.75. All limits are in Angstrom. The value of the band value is 0.81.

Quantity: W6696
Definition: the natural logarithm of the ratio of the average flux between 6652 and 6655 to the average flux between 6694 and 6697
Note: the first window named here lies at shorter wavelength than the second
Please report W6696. 0.11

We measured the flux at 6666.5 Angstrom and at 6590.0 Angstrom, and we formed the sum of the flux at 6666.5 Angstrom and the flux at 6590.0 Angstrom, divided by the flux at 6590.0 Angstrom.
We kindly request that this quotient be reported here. 1.98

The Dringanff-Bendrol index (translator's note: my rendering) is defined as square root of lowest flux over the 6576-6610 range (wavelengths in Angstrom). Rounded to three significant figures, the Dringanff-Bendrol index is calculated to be 2.56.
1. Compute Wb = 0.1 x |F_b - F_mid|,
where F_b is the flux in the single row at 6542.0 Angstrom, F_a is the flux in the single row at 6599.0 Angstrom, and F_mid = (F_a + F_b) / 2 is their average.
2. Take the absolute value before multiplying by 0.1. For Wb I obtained 0.016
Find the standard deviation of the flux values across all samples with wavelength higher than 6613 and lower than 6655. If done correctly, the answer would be 0.24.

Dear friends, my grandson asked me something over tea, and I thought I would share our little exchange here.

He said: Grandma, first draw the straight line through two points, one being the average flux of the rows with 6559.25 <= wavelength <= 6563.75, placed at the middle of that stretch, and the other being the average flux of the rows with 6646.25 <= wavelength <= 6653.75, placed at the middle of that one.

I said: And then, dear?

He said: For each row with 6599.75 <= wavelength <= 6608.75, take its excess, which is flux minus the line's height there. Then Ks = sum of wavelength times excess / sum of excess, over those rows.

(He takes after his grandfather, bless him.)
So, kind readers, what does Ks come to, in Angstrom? 6606.4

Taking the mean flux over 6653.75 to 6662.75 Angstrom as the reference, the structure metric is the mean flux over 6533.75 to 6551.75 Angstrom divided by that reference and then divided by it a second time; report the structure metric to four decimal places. 0.1250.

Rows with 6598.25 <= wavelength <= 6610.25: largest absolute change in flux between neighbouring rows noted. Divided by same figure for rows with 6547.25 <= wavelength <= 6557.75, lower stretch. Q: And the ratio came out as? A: 0.59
